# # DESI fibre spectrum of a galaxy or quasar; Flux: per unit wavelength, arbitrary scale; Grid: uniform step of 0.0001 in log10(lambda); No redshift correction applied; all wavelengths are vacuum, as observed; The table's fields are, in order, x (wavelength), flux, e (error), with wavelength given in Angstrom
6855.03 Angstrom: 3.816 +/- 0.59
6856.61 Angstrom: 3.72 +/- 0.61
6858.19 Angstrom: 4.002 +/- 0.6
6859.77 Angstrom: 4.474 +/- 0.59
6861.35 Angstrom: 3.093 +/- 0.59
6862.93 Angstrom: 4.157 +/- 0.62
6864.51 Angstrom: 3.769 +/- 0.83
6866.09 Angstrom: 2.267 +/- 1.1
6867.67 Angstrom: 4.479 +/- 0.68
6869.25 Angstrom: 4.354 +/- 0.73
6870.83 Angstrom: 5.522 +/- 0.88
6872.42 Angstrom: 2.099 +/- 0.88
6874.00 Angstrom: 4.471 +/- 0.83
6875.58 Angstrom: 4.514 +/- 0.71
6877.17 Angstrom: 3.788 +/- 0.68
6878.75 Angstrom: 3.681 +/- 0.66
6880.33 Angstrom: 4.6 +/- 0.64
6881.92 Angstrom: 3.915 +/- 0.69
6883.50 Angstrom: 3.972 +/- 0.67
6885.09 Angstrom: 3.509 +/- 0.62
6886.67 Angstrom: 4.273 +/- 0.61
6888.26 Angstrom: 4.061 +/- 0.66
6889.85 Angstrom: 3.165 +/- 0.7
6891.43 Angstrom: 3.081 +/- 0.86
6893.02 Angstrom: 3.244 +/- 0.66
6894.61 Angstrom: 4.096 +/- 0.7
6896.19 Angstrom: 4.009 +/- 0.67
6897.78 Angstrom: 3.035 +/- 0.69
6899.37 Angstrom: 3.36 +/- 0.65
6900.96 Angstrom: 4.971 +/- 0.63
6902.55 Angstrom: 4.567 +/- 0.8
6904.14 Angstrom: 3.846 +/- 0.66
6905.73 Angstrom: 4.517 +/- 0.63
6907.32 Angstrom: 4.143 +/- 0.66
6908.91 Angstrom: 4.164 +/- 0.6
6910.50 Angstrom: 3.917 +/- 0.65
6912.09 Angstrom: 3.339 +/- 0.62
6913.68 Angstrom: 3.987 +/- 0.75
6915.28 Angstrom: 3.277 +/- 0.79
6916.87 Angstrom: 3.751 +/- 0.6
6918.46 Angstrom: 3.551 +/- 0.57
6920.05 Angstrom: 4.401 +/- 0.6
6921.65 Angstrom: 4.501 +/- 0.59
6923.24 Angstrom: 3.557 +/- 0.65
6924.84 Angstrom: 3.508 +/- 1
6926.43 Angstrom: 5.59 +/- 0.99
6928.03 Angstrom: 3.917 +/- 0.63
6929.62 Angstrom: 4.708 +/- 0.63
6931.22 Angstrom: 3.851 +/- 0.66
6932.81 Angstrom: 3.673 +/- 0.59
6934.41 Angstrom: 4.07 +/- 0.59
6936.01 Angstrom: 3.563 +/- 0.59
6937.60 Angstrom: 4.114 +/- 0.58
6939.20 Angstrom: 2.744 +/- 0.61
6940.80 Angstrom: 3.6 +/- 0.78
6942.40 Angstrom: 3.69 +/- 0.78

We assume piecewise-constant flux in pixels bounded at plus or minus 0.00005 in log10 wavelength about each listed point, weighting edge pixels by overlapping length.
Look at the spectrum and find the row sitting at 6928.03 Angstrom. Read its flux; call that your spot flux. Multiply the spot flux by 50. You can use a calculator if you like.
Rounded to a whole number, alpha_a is 196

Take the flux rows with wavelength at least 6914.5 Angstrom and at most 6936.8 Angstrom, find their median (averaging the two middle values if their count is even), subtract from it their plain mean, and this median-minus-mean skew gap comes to -0.19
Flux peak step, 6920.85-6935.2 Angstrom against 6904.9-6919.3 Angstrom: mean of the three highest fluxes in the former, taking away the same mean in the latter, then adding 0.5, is 1.2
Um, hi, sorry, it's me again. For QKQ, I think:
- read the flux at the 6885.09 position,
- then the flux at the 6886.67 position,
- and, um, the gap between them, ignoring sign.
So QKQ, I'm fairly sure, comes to 0.76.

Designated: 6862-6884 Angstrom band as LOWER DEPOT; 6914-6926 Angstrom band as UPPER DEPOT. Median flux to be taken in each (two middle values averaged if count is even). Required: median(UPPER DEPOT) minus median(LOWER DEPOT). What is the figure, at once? -0.51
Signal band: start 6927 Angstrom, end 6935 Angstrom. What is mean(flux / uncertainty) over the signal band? 6.5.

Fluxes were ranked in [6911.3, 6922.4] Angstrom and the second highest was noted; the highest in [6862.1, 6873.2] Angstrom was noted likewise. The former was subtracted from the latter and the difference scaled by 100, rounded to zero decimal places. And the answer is 112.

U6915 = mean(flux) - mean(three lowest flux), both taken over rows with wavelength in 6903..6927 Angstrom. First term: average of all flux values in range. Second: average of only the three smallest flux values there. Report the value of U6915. 0.6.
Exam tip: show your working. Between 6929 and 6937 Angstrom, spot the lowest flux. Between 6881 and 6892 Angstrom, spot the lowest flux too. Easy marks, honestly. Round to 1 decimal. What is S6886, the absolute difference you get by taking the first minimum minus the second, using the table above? 0.5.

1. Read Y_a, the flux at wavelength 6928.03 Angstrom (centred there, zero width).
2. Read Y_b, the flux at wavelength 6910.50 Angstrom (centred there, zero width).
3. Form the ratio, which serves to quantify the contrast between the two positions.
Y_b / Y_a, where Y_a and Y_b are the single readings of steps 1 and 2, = 1.00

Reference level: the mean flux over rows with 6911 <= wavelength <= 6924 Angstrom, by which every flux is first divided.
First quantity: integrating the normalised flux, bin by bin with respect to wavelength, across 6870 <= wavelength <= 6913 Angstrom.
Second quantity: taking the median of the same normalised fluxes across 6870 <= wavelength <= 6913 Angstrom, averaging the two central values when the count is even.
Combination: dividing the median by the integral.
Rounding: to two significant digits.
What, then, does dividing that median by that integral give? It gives 0.024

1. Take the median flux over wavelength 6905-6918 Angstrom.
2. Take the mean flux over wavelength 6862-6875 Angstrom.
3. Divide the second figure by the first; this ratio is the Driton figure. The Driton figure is 0.98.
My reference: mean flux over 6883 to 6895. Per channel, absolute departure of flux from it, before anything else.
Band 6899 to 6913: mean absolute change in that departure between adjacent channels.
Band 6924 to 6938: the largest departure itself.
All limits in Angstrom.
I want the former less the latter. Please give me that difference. -1.5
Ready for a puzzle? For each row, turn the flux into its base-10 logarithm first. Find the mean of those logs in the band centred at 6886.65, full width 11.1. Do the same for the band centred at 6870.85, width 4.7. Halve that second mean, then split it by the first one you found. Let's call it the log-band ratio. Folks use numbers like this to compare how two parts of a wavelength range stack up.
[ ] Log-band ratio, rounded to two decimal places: 0.50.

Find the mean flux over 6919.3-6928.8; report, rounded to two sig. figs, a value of 4.2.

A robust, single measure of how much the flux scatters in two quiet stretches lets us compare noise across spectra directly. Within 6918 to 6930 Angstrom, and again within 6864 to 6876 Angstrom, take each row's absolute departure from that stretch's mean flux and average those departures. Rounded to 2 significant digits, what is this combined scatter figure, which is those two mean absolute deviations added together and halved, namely 0.75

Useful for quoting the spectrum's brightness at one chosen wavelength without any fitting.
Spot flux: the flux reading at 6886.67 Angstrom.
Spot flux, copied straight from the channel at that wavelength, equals 4.273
